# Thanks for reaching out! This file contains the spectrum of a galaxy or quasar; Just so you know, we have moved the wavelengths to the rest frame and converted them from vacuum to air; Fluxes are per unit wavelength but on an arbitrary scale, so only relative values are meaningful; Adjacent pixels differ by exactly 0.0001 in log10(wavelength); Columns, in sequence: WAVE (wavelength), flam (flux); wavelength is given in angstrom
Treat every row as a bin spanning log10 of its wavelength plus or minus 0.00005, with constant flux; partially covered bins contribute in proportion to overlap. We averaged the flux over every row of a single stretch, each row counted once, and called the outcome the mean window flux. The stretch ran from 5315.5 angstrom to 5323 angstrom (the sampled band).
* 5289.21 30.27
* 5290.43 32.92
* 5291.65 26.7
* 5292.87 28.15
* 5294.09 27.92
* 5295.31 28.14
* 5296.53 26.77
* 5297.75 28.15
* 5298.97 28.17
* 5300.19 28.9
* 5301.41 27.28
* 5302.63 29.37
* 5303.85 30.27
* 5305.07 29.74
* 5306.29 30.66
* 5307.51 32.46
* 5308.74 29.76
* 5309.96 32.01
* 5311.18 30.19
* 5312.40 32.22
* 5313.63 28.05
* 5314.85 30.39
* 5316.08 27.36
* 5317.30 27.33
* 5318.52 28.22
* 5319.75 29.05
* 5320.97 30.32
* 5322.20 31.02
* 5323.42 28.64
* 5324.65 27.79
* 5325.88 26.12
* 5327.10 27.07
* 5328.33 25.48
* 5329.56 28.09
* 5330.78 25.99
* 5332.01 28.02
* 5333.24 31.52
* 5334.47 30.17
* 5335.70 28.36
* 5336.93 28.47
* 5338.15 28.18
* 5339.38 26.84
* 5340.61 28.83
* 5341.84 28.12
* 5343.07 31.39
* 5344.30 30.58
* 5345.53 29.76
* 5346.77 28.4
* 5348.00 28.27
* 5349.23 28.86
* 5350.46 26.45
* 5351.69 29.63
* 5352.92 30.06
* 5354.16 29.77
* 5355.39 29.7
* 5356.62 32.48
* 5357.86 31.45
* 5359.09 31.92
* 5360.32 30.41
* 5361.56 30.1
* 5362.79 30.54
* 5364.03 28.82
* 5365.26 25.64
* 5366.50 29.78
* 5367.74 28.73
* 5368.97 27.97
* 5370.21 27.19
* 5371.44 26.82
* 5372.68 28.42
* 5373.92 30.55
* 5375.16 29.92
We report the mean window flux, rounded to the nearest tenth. 28.9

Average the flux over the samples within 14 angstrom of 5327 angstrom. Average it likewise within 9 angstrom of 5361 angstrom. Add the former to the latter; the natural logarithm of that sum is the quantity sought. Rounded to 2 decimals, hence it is 4.06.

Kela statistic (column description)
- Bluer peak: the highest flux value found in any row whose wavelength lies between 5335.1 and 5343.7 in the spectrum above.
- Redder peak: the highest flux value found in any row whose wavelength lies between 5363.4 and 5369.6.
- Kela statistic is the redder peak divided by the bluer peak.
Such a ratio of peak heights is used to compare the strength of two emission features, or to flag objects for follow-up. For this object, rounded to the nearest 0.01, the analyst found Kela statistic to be 0.95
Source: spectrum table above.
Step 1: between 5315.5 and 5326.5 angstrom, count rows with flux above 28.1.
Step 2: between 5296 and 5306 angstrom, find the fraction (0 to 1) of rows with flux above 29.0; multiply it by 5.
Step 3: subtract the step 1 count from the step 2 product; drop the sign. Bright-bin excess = 3.1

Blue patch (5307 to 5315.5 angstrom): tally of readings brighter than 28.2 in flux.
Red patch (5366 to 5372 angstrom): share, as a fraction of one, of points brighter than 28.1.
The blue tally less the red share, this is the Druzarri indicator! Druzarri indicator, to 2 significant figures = 5.6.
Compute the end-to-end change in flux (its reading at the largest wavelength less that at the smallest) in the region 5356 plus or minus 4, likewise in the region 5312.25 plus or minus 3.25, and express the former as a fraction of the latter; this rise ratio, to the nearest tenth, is -1.1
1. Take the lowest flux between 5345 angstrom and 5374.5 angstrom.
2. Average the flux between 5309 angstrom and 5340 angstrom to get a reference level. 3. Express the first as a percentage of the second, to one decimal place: 89.4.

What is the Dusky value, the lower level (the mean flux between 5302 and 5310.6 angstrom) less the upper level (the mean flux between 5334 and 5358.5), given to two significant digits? 1.3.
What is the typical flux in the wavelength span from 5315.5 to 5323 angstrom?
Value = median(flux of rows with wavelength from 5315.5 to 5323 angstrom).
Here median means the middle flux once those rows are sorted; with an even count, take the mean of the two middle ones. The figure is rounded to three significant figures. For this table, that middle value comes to 28.6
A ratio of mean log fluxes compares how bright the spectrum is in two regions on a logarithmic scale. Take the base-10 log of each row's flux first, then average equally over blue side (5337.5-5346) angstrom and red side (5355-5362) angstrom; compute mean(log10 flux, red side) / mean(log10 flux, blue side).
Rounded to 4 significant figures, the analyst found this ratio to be 1.019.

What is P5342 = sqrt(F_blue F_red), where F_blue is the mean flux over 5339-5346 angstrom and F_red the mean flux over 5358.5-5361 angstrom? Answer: 30.2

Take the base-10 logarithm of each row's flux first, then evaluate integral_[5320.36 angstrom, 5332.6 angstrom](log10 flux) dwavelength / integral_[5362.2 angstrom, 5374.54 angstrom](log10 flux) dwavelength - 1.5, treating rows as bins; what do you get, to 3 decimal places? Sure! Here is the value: -0.514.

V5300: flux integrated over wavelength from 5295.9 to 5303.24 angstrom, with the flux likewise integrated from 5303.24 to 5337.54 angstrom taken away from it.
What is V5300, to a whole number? -792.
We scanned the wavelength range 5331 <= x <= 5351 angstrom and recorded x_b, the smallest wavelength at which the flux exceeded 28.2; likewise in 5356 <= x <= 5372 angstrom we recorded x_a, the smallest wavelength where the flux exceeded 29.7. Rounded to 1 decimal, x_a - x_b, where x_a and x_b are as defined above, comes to 23.4 angstrom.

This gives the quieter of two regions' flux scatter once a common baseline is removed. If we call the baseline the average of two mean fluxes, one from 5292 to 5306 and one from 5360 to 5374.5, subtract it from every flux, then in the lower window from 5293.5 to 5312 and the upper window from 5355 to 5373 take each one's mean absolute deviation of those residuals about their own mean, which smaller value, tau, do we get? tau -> 1.32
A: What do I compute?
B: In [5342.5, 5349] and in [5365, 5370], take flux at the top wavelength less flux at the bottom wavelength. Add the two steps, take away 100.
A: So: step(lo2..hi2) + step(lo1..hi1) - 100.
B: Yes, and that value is -101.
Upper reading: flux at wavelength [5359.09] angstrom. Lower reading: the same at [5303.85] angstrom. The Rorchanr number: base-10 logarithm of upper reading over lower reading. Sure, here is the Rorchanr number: 0.0231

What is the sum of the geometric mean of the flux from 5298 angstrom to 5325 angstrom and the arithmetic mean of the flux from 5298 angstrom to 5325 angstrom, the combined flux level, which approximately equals 59.0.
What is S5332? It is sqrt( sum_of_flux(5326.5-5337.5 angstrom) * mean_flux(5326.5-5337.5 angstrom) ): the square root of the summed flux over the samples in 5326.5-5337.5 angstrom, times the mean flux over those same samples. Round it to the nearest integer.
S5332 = 84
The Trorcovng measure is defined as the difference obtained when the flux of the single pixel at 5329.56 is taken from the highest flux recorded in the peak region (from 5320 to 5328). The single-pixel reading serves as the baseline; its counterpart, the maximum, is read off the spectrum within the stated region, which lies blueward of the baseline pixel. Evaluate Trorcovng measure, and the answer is 2.9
